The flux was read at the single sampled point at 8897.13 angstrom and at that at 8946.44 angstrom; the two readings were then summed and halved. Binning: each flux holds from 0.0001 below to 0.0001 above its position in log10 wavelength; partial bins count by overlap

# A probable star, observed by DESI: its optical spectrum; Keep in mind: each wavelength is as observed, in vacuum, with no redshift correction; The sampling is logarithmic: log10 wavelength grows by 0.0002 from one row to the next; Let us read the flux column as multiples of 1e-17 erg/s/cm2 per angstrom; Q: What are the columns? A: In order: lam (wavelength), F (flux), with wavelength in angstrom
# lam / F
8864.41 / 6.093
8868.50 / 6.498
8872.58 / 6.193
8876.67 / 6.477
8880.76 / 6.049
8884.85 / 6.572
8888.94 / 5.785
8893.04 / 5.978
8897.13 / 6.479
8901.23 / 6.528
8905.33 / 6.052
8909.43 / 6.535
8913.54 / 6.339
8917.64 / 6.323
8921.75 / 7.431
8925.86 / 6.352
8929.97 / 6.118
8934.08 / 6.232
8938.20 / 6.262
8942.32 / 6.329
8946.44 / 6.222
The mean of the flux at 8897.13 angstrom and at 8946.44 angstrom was 6.35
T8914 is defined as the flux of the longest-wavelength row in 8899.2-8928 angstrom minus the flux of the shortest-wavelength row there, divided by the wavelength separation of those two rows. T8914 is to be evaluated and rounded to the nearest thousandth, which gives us -0.007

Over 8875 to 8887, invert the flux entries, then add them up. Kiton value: 0.472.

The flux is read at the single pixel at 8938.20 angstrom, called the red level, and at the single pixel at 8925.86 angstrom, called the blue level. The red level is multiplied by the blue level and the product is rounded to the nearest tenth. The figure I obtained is 39.8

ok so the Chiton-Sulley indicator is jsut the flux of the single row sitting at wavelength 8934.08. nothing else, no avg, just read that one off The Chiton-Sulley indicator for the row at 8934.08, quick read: 6.232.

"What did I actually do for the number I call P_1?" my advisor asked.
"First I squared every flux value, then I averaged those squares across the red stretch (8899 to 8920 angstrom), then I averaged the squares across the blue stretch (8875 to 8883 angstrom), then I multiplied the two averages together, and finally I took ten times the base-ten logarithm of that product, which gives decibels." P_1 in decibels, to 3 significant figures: 32.0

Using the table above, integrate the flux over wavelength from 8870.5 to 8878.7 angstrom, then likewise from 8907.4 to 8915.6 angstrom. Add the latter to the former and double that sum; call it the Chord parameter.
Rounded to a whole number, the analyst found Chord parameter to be 209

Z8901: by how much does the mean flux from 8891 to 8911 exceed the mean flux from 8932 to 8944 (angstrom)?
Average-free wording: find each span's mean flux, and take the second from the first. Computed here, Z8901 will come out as 0.04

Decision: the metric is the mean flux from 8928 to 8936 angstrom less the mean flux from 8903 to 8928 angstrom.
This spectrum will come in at -0.33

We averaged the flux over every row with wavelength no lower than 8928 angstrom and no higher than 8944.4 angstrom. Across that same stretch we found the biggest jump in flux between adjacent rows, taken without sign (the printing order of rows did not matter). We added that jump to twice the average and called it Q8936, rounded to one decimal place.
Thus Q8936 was 12.6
